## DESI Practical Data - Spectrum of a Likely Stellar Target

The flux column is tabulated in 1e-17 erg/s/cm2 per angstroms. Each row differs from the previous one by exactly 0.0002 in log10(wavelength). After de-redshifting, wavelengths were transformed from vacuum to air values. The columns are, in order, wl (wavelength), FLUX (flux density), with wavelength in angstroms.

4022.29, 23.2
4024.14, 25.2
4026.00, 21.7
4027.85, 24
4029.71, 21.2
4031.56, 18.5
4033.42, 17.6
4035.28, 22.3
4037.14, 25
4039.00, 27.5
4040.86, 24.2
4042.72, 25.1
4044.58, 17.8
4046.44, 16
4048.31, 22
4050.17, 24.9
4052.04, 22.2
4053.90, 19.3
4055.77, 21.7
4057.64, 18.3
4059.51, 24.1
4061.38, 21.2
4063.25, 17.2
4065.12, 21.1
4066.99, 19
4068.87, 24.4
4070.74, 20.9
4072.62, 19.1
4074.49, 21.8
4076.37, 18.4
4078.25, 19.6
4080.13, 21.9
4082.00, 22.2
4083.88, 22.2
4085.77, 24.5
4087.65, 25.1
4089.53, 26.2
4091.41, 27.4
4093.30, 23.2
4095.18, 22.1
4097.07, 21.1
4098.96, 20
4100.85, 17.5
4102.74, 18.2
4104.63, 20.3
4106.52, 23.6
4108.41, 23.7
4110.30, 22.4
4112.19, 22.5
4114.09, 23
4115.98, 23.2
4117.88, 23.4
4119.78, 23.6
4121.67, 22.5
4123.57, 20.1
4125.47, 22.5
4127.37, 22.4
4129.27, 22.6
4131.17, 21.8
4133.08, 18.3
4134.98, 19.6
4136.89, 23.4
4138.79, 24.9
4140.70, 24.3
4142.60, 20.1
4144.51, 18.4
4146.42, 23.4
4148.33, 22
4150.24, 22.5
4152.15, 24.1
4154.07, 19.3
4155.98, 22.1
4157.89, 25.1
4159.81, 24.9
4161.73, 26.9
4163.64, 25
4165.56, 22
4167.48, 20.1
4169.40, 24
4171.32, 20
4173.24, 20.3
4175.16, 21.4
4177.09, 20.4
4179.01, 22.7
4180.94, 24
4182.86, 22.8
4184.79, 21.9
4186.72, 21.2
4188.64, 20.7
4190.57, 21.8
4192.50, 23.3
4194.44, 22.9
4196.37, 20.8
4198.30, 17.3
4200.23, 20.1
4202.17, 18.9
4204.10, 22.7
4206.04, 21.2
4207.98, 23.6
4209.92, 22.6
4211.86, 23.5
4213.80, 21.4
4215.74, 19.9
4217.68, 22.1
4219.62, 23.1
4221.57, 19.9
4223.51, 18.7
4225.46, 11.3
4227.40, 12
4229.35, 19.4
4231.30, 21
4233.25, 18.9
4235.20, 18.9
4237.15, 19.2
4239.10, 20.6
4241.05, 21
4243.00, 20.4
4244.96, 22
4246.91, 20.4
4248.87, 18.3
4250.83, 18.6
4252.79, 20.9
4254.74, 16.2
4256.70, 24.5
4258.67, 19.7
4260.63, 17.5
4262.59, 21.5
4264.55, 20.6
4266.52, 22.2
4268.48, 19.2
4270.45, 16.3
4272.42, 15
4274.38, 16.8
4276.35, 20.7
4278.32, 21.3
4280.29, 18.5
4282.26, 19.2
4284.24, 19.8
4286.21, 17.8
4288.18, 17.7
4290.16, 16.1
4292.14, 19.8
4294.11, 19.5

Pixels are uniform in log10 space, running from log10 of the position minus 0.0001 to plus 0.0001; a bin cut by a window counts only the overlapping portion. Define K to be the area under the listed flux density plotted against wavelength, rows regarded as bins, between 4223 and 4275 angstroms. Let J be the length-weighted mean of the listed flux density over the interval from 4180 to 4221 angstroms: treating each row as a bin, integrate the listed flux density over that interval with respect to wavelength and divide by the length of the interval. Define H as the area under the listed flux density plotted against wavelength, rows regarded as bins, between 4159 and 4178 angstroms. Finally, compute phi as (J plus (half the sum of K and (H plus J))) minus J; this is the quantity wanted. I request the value 717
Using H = 427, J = 21.7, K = 985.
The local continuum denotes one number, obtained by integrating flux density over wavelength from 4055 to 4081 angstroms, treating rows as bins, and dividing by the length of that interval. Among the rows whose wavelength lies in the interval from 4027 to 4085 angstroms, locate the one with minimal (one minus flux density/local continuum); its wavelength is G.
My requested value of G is 4039.00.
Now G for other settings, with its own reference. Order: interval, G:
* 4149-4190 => 4161.73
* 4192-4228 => 4207.98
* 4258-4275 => 4266.52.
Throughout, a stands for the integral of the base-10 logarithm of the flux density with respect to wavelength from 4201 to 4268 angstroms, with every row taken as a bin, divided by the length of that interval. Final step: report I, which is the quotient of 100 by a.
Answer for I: 77.1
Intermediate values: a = 1.298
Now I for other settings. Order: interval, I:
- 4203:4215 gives 74.1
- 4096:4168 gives 74.5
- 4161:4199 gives 74.6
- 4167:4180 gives 75.3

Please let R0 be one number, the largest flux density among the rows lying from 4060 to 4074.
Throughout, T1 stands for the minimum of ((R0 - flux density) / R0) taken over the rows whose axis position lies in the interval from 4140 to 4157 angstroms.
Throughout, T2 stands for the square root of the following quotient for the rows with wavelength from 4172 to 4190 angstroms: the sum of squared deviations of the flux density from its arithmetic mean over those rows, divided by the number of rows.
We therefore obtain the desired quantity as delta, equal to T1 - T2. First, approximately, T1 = 0.00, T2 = 1.2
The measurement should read -1.2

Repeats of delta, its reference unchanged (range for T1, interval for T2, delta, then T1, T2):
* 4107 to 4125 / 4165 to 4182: -1.5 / 0.03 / 1.5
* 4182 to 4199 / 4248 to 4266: -2.3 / 0.05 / 2.3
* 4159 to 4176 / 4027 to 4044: -3.2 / -0.10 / 3.1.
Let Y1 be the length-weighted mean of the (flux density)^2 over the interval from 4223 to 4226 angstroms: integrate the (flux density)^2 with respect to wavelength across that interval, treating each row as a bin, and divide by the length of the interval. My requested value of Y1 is 237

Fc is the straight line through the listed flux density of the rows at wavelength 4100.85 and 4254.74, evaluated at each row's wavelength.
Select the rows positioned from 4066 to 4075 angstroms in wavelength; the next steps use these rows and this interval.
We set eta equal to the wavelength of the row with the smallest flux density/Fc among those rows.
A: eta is 4066.99 angstroms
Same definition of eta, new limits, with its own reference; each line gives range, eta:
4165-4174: 4171.32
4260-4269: 4260.63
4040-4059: 4046.44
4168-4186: 4171.32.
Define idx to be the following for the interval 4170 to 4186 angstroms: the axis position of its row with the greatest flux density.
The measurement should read 4180.94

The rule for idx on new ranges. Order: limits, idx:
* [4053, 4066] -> 4059.51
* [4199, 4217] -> 4207.98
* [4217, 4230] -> 4219.62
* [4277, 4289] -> 4278.32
